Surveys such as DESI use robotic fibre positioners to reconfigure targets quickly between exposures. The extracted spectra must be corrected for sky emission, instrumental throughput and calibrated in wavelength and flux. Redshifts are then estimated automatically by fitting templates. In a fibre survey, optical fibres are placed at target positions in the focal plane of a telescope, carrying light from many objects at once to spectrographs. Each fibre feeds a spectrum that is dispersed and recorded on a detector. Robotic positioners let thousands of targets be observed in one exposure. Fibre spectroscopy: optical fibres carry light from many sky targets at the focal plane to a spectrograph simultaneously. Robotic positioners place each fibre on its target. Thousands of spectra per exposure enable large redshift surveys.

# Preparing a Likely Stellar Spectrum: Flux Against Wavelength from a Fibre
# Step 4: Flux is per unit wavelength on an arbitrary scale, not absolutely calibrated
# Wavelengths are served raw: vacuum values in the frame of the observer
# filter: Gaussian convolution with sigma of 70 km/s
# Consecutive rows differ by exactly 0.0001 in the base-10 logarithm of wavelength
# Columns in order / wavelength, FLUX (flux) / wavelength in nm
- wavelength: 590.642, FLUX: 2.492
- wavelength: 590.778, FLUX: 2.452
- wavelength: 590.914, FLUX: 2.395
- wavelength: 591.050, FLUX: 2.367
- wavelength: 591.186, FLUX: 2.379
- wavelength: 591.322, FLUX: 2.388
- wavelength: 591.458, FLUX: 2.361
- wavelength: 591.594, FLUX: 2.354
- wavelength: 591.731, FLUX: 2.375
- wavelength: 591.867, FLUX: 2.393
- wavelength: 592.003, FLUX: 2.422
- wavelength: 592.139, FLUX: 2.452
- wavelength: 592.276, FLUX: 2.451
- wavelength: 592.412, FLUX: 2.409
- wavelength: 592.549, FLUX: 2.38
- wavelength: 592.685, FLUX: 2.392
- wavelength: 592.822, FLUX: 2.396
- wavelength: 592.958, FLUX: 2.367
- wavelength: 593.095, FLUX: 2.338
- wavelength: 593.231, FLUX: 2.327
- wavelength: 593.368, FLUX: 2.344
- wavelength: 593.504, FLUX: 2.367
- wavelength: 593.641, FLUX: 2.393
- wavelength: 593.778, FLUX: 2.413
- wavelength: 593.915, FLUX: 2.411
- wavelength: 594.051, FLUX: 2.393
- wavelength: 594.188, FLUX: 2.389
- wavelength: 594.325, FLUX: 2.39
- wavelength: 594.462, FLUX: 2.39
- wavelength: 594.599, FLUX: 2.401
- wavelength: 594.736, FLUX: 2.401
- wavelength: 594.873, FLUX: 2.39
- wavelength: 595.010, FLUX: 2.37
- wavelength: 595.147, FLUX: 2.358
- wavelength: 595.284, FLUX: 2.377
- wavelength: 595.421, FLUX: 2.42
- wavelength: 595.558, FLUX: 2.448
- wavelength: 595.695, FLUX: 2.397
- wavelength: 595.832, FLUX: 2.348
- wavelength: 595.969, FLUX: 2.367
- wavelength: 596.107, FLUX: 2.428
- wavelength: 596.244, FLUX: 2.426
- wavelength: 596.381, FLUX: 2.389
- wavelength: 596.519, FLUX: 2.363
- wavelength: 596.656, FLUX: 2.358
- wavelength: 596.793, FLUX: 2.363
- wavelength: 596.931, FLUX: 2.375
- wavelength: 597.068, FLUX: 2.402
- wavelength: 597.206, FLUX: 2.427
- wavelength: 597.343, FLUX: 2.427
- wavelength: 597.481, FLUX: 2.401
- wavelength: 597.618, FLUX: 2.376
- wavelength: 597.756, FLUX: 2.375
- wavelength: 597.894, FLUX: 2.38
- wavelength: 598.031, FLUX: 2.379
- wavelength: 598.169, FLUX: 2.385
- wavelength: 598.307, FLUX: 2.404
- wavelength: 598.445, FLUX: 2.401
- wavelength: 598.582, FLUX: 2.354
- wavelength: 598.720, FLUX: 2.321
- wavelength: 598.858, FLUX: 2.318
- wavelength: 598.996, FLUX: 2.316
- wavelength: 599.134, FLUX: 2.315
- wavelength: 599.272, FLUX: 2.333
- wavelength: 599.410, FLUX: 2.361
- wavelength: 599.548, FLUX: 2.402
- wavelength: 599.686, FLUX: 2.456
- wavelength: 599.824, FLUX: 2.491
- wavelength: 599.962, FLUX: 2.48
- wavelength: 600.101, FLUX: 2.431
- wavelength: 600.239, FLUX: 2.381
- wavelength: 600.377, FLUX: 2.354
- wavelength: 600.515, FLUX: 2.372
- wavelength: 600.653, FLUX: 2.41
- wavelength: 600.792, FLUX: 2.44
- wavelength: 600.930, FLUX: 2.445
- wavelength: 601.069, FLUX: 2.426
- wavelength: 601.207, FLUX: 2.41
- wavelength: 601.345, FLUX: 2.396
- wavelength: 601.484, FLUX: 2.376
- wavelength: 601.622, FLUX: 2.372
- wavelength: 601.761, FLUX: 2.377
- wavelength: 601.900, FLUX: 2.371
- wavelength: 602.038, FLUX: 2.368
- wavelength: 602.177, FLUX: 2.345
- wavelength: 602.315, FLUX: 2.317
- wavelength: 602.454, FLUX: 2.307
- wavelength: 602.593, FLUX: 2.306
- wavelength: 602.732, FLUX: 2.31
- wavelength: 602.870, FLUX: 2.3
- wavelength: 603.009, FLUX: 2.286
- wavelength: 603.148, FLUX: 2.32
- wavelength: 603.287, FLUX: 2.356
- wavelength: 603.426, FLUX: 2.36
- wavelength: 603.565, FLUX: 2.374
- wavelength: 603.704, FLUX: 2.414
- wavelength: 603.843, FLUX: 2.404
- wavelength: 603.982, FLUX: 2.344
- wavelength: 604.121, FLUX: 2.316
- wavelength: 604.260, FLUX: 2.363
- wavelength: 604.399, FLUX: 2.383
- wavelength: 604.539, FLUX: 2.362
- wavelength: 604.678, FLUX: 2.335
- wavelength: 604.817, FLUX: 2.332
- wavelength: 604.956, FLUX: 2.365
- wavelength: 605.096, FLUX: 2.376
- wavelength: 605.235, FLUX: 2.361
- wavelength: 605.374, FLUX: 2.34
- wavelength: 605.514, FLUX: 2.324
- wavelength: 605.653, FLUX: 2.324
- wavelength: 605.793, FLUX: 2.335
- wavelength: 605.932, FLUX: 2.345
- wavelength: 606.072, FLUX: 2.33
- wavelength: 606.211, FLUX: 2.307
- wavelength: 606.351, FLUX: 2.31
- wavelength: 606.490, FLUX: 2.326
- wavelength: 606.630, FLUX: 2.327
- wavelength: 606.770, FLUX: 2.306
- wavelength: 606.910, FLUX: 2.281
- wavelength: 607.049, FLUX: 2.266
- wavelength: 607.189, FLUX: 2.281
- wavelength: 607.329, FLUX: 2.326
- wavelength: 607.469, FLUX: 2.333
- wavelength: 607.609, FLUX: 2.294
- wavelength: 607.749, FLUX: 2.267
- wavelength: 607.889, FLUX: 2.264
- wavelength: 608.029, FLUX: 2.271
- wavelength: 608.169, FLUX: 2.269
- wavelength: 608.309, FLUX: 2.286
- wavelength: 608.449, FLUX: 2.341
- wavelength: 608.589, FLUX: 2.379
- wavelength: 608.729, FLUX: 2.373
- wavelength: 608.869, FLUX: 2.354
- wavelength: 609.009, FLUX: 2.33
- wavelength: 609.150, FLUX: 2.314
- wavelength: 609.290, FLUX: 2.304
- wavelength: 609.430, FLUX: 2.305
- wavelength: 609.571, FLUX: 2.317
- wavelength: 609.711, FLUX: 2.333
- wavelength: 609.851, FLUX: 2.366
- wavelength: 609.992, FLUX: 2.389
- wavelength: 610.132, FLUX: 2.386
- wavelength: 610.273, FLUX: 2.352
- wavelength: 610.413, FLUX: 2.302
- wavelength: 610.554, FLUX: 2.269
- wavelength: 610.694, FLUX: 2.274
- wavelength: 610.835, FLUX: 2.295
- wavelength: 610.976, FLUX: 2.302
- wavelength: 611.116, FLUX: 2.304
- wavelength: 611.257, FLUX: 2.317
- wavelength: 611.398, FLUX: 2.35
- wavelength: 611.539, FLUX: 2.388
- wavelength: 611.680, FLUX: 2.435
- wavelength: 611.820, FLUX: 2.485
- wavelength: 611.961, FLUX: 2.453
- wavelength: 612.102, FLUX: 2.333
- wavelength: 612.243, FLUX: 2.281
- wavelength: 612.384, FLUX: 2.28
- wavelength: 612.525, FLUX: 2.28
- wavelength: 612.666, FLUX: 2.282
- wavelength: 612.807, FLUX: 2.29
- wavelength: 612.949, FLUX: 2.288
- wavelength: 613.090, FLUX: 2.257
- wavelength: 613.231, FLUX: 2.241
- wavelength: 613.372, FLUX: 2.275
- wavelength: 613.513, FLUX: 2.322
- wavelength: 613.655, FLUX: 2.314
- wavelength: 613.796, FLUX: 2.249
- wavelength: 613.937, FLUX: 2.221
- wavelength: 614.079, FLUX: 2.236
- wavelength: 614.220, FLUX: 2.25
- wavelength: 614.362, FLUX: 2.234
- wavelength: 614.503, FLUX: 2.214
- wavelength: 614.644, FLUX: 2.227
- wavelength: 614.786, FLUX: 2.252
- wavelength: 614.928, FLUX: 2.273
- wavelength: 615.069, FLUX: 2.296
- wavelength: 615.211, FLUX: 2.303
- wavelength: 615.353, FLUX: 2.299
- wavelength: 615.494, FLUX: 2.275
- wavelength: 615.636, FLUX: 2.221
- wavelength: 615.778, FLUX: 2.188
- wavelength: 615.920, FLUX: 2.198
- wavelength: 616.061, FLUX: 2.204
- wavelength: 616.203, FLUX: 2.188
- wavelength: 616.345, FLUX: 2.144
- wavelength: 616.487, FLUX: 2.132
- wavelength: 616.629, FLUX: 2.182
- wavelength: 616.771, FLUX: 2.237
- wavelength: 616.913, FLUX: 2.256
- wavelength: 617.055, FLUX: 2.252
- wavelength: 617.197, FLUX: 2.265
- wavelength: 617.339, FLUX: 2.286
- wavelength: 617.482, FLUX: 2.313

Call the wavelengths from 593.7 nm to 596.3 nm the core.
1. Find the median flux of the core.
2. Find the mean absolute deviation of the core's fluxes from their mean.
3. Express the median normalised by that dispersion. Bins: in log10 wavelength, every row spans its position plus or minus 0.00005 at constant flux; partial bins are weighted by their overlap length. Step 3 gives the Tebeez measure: 123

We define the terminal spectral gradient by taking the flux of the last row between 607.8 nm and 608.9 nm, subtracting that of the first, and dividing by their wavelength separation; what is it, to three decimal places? 0.092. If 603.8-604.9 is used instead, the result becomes -0.074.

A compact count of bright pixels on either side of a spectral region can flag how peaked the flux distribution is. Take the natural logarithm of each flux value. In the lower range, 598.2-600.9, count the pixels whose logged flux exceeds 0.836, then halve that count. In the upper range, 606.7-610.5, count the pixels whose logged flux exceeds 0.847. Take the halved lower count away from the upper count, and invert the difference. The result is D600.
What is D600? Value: 2.0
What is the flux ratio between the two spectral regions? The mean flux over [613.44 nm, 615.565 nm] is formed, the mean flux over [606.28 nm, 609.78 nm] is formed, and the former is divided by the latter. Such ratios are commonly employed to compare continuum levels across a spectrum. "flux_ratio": 0.980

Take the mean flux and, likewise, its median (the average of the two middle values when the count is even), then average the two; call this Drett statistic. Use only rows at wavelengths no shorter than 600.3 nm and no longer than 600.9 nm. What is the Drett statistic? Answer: 2.39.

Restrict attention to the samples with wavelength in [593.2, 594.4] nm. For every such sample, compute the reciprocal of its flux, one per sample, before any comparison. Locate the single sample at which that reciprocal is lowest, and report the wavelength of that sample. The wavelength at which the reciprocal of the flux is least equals 593.778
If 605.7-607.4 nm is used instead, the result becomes 605.932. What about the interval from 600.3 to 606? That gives 600.930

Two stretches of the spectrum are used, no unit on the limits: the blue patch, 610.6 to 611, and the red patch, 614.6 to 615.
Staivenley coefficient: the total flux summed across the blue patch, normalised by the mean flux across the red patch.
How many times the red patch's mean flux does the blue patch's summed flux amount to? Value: 3.05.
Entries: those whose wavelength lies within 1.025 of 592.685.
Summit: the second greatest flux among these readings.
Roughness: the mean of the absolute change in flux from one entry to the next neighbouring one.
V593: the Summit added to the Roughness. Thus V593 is 2.47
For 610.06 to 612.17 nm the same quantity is 2.49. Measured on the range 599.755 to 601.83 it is 2.50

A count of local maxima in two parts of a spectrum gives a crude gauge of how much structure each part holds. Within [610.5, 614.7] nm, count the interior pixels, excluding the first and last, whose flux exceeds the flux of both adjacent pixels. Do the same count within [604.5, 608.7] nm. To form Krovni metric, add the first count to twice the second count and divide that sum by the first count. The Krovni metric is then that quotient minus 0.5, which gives 3.0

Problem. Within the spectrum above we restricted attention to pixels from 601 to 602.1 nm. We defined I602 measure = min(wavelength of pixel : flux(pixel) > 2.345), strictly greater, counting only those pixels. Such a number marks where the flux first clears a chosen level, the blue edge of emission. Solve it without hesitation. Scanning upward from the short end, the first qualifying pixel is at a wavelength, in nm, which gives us 601.069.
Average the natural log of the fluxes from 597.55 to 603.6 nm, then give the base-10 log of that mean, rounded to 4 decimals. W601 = -0.0638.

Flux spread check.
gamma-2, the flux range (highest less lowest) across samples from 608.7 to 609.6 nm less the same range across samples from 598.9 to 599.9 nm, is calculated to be -0.11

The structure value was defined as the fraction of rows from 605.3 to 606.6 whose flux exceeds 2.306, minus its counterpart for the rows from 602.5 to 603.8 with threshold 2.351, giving 0.56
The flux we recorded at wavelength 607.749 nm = 2.267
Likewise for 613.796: 2.249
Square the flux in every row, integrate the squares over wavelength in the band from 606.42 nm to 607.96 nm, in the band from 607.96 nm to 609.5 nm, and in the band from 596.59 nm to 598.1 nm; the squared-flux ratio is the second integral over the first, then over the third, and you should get 0.119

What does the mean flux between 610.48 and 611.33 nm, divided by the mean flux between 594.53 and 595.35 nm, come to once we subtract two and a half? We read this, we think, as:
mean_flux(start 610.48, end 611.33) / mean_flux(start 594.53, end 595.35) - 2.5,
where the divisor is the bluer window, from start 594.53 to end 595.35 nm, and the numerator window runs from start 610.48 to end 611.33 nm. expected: -1.54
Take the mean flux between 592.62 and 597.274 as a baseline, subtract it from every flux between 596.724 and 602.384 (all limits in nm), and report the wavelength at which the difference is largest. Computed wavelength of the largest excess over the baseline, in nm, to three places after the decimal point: 599.824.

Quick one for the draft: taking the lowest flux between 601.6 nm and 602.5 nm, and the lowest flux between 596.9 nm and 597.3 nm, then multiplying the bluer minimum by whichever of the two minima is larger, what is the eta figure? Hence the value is 5.64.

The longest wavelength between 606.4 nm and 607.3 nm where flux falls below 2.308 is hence 607.189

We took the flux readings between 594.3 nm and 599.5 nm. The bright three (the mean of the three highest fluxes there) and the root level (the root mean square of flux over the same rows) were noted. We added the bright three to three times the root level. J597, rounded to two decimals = 9.57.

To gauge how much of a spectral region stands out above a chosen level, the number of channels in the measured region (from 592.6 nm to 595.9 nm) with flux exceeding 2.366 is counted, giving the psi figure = 19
